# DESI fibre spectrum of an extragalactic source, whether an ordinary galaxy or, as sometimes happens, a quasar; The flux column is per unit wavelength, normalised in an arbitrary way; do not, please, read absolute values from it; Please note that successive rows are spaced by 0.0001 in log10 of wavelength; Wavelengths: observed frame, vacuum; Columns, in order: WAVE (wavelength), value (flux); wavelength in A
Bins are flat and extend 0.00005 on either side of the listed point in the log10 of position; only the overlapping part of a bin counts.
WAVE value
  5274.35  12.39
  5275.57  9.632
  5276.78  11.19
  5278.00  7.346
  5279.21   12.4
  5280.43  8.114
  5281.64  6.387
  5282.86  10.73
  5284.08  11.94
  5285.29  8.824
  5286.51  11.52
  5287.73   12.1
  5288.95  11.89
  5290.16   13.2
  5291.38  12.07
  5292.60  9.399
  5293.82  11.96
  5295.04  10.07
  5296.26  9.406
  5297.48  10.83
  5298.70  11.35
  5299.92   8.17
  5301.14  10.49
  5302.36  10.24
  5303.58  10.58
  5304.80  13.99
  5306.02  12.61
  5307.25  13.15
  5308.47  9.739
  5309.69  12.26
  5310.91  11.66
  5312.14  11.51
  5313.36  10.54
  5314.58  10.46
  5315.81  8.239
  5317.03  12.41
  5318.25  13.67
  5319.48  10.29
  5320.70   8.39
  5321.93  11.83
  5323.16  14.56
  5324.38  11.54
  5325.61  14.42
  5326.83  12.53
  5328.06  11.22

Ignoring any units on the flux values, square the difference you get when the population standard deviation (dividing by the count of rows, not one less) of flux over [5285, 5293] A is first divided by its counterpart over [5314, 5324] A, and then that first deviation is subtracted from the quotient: 0.6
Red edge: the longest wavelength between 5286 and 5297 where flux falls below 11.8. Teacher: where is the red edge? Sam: 5296.26 A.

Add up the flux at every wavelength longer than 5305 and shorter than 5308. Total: 26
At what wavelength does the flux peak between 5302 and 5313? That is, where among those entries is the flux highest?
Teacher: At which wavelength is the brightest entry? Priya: 5304.80 A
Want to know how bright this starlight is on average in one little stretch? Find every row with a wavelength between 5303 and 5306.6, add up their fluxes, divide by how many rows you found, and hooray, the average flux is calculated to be 12.4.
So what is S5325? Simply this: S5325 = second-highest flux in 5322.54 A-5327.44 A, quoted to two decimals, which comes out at 14.42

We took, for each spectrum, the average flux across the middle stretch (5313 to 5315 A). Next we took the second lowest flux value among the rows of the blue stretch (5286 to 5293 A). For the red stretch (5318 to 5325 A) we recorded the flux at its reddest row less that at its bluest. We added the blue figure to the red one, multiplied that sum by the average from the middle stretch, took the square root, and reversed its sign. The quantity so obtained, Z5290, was -9.9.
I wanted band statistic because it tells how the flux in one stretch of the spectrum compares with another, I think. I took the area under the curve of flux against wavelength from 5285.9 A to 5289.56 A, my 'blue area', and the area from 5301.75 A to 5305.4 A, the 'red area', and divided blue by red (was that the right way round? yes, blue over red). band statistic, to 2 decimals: 1.02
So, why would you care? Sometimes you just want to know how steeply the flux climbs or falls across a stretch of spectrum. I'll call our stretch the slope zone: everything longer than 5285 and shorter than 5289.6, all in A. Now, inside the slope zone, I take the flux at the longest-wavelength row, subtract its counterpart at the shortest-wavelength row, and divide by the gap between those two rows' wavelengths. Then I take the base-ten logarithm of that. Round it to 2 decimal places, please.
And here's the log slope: -0.08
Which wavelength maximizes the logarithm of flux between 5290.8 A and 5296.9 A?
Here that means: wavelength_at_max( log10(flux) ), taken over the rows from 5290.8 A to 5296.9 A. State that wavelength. 5291.38 A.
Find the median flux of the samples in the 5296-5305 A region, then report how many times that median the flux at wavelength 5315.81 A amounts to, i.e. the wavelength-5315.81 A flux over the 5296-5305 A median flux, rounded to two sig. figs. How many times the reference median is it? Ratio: 0.78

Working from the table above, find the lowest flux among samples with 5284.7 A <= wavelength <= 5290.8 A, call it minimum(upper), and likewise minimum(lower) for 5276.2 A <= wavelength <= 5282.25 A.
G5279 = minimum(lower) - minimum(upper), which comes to -2.4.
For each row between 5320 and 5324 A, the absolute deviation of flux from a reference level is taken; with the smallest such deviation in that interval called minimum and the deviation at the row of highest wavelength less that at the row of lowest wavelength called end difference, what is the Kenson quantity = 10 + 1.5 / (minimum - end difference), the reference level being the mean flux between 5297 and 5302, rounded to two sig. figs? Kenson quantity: 8.4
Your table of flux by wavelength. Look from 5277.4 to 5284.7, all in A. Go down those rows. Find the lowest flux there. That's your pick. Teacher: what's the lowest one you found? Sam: 6.387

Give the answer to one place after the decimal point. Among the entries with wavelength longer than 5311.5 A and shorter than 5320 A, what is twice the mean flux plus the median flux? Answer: 32.6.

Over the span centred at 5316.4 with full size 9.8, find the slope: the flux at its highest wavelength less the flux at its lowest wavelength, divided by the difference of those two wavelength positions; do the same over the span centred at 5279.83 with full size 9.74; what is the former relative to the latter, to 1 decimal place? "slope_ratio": -1.3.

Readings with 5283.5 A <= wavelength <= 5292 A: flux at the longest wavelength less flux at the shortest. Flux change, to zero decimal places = 0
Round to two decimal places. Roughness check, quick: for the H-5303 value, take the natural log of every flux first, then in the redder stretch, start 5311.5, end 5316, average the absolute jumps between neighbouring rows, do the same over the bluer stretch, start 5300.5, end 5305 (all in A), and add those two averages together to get 0.22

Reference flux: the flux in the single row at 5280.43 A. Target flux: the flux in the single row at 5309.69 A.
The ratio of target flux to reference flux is 1.51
